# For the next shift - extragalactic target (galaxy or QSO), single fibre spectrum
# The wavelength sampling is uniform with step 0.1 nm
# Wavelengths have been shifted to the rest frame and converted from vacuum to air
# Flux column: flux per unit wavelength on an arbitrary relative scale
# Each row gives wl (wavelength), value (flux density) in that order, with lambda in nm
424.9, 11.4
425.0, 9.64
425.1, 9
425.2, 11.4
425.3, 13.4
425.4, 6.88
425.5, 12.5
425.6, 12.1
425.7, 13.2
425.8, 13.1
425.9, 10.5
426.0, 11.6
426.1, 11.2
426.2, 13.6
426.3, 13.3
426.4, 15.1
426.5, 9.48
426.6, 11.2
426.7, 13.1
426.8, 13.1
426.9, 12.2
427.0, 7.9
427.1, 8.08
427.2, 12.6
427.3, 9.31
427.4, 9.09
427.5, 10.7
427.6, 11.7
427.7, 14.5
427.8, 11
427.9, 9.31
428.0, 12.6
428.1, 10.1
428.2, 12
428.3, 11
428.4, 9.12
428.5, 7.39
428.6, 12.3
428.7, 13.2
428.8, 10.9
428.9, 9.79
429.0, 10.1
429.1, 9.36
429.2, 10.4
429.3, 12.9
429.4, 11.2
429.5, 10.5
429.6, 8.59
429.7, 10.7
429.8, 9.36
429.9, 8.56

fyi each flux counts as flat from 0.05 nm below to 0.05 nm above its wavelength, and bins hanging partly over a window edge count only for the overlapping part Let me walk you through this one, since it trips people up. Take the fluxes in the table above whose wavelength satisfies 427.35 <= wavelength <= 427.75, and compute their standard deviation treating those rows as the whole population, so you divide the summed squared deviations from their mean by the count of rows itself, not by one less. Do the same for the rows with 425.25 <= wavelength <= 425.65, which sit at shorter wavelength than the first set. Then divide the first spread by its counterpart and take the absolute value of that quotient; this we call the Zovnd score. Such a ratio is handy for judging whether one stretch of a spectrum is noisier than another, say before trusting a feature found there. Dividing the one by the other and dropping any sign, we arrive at 0.77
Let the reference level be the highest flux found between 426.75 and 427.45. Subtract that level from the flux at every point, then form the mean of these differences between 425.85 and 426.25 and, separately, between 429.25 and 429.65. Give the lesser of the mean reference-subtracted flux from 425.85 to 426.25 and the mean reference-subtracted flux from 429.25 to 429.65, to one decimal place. -2.3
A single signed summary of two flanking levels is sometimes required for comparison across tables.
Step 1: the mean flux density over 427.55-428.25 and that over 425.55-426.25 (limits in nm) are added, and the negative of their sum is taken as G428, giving -23.8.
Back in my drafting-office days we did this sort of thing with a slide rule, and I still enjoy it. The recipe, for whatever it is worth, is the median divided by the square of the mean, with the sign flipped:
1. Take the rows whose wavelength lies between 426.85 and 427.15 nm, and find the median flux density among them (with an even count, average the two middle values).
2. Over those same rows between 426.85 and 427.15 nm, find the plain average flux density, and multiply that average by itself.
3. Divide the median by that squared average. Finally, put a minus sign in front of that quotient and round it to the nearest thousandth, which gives -0.092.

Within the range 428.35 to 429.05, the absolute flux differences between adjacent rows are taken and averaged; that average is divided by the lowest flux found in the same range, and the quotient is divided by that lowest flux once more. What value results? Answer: 0.034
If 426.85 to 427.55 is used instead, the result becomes 0.038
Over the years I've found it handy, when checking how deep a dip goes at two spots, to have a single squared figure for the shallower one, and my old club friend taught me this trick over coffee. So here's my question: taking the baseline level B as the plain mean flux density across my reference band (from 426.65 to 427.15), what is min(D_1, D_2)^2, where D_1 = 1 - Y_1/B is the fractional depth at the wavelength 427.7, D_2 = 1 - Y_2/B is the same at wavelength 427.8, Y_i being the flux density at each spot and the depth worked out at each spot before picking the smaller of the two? 0.11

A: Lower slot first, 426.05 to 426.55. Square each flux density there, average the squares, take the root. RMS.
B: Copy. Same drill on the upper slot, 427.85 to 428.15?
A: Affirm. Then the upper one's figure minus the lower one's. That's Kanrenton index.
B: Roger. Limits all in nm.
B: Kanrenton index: -1.9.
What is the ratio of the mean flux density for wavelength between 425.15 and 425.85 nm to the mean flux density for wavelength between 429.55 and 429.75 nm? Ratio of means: 1.22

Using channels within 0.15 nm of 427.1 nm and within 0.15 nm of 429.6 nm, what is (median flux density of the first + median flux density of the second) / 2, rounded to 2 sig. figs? 9.3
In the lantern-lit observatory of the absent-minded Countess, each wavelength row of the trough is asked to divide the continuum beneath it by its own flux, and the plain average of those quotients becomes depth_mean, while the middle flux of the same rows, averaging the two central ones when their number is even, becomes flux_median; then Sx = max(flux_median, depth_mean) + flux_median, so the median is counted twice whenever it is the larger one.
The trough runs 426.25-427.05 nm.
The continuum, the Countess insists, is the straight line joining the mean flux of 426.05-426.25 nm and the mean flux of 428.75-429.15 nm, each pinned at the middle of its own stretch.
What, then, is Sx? 25.3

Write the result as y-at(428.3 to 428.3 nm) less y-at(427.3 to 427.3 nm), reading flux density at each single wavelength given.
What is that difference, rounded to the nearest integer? 2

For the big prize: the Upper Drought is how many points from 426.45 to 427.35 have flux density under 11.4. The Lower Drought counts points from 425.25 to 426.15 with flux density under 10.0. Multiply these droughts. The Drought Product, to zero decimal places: 5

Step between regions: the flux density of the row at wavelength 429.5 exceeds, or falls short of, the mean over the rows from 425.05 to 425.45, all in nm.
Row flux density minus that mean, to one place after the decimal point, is 0.3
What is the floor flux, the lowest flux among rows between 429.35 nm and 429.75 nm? 8.59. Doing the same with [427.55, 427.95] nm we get 9.31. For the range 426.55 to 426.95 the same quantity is 11.2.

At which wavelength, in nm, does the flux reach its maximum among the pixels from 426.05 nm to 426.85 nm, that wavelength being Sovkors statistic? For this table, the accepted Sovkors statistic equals 426.4 nm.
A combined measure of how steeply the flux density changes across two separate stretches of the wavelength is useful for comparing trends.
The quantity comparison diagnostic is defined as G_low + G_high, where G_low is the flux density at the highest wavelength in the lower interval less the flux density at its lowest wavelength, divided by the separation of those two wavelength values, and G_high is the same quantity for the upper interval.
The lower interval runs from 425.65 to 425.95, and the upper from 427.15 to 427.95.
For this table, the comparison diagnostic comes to -18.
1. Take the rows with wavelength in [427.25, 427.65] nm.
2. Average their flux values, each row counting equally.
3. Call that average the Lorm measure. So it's 10.2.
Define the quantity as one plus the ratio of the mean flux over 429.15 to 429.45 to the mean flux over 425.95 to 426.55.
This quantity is 1.93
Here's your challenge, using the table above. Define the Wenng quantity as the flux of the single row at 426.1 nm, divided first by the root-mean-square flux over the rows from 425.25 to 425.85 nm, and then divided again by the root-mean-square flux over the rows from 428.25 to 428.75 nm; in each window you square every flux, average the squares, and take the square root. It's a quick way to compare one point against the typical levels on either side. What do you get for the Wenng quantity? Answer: 0.086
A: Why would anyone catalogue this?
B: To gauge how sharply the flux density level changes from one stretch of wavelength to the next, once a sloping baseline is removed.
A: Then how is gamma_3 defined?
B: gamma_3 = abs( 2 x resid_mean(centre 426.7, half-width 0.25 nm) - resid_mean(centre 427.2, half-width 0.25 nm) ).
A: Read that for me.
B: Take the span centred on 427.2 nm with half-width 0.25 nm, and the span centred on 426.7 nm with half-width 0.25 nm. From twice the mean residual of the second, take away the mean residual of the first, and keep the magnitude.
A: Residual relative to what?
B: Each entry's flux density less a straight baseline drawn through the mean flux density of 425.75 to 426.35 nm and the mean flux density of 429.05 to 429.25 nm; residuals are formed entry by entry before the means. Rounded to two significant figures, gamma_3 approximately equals 2.1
